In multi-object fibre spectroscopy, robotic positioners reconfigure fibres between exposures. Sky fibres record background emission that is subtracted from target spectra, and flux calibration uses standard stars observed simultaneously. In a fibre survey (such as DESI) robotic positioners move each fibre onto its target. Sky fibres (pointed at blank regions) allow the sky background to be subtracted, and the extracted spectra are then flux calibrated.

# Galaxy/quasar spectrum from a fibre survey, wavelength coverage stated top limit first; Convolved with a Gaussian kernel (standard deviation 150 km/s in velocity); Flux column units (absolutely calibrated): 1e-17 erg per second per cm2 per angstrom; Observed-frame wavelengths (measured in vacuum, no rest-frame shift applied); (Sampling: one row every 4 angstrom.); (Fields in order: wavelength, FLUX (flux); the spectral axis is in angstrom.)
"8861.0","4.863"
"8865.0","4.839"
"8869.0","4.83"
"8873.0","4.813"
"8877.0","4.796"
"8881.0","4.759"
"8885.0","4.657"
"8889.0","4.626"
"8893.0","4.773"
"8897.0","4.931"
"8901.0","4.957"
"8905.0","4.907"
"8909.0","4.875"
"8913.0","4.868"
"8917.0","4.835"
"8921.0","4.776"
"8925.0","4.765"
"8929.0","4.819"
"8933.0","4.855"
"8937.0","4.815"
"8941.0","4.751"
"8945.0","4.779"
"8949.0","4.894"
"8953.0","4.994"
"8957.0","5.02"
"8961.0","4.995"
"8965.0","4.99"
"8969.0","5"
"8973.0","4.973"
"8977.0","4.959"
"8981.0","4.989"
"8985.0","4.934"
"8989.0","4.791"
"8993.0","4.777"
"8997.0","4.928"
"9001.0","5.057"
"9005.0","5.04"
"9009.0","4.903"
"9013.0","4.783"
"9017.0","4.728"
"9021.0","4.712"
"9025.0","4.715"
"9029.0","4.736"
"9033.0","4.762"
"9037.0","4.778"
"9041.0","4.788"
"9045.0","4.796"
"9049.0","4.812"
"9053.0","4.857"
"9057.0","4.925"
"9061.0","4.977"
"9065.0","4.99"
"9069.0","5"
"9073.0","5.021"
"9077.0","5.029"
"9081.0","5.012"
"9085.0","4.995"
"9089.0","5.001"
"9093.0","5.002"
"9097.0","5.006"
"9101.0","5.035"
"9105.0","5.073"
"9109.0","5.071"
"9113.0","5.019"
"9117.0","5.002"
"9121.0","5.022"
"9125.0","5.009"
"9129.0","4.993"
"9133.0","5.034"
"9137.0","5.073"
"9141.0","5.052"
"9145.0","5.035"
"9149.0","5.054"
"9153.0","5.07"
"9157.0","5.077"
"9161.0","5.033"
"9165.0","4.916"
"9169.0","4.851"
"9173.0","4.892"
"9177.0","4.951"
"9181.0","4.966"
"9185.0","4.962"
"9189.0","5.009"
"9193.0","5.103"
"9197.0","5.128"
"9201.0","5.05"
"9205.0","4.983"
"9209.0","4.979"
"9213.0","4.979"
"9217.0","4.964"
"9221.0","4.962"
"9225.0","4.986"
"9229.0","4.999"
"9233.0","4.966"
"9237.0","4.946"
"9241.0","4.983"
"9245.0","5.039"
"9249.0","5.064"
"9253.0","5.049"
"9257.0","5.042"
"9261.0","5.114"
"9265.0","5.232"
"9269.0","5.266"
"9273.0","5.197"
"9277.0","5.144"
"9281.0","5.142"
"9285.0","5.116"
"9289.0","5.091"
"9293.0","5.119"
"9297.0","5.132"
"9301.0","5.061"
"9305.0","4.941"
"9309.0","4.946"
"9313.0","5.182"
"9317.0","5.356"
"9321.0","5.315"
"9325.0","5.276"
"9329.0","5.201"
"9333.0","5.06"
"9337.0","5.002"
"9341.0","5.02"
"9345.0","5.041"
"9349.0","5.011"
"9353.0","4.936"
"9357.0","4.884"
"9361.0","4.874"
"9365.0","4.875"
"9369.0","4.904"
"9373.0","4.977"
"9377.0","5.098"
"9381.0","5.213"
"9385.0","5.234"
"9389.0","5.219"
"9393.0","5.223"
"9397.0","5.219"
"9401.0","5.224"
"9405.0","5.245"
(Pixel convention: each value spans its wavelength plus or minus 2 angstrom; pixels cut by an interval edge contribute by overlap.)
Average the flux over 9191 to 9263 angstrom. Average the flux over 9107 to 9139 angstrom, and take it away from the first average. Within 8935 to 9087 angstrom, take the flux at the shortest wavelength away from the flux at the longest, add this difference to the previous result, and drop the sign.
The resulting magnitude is 0.171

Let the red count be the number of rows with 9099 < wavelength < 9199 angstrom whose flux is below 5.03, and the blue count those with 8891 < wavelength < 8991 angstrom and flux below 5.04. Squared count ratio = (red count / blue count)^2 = 0.23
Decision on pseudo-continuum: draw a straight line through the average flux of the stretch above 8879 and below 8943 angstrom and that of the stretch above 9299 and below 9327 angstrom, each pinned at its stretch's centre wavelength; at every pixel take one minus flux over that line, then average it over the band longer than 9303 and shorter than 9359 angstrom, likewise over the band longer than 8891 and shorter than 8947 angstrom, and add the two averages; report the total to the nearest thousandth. 0.013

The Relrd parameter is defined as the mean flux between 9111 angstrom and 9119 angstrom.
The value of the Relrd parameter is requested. 5.01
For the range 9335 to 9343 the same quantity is 5.01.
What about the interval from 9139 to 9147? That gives 5.04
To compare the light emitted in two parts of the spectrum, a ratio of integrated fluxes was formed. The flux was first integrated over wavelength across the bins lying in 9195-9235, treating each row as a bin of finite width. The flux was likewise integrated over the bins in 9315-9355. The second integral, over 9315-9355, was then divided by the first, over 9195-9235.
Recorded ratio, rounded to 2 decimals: 1.02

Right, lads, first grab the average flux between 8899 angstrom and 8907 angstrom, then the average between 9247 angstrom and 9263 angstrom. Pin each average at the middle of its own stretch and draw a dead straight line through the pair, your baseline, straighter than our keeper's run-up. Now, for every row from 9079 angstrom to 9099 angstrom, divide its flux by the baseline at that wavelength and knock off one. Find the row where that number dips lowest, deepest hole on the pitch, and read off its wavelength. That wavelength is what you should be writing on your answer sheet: 9085.0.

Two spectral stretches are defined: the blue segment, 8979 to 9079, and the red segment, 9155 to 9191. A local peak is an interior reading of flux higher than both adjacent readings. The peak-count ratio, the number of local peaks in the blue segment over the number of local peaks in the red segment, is 1.0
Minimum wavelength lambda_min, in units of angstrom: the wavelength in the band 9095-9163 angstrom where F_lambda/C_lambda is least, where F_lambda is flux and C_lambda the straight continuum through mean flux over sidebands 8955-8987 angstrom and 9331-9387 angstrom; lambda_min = 9129.0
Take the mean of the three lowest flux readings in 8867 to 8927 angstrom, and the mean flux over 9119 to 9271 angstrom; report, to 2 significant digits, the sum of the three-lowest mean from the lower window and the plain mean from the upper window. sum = 9.7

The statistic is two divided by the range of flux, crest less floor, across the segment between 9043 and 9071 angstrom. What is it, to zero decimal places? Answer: 10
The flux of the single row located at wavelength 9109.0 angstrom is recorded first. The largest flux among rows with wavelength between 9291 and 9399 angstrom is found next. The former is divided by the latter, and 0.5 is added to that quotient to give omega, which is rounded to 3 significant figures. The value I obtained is 1.45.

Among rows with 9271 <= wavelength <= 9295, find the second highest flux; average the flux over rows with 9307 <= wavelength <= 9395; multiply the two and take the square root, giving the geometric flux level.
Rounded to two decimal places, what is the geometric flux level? 5.11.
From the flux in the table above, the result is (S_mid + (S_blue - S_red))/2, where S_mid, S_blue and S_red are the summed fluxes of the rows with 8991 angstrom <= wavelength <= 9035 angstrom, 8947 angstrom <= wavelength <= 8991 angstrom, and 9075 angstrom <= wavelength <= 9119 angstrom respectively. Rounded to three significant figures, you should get 26.2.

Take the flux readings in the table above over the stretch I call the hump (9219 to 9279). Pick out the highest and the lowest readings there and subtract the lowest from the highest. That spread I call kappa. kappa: 0.32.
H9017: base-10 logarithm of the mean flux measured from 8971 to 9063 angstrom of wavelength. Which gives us 0.686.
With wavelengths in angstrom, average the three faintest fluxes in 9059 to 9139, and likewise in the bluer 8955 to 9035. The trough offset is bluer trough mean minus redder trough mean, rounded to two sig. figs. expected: -0.27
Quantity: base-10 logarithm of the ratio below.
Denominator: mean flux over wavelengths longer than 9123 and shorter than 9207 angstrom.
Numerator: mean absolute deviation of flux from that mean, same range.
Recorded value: -1.96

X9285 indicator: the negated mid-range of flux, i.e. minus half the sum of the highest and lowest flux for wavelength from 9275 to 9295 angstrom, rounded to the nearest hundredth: -5.12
